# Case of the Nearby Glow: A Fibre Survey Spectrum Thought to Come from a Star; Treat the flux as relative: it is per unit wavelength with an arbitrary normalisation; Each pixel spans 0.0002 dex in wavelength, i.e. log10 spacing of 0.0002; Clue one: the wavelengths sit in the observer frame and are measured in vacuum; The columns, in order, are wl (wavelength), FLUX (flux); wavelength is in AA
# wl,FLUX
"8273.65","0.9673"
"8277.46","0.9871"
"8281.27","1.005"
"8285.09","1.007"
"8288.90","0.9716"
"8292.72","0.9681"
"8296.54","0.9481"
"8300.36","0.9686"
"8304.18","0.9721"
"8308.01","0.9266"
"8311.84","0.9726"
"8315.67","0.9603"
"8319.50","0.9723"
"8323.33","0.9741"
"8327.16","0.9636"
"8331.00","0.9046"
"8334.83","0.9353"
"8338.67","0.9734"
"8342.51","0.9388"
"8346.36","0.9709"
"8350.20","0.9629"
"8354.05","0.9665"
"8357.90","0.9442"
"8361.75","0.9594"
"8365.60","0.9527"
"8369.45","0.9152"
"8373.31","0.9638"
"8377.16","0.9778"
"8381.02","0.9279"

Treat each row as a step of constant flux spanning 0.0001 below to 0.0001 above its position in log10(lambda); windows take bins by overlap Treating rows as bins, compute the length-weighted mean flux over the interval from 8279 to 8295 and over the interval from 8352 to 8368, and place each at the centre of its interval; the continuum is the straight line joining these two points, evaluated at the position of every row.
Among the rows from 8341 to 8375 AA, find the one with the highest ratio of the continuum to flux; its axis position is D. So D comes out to 8369.45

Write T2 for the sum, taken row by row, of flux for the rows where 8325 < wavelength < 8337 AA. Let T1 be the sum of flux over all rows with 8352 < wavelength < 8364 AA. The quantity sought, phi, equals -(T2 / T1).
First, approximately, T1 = 2.87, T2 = 2.80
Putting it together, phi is -0.98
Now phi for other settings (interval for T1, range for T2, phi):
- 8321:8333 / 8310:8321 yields -1.02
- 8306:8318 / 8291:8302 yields -1.01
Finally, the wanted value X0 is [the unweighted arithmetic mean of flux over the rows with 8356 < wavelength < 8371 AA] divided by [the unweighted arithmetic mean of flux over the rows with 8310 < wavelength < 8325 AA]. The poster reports 0.97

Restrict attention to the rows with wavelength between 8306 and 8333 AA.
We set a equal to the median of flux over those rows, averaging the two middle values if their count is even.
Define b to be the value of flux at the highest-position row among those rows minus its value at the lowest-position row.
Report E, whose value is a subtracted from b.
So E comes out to -0.99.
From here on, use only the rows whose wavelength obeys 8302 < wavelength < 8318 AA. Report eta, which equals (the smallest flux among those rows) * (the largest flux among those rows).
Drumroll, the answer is 0.901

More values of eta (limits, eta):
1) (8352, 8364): 0.913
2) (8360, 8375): 0.882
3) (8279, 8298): 0.955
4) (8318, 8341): 0.881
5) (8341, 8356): 0.911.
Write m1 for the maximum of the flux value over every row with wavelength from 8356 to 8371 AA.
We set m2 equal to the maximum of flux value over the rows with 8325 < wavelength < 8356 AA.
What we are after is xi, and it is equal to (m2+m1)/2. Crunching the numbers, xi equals 0.966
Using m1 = 0.9594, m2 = 0.9734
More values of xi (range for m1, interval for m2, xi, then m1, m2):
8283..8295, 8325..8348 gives 0.990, 1.007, 0.9734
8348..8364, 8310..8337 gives 0.970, 0.9665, 0.9741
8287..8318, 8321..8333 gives 0.973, 0.9726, 0.9741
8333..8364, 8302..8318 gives 0.973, 0.9734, 0.9726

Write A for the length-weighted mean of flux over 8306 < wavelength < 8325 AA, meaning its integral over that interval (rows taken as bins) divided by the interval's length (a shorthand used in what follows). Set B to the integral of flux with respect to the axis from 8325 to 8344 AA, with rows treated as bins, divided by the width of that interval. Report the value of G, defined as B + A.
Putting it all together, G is 1.90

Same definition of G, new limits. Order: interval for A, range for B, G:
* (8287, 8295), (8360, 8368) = 1.92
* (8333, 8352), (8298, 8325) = 1.92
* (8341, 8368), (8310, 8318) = 1.92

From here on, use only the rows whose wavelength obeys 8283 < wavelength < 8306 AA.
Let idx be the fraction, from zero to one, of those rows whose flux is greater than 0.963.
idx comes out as 0.8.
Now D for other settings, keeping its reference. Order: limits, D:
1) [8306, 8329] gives 8308.01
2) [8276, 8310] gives 8308.01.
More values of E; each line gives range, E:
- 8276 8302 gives -0.99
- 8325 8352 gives -0.96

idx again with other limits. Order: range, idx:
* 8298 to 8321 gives 0.7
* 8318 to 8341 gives 0.7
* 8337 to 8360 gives 0.5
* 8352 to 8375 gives 0.3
